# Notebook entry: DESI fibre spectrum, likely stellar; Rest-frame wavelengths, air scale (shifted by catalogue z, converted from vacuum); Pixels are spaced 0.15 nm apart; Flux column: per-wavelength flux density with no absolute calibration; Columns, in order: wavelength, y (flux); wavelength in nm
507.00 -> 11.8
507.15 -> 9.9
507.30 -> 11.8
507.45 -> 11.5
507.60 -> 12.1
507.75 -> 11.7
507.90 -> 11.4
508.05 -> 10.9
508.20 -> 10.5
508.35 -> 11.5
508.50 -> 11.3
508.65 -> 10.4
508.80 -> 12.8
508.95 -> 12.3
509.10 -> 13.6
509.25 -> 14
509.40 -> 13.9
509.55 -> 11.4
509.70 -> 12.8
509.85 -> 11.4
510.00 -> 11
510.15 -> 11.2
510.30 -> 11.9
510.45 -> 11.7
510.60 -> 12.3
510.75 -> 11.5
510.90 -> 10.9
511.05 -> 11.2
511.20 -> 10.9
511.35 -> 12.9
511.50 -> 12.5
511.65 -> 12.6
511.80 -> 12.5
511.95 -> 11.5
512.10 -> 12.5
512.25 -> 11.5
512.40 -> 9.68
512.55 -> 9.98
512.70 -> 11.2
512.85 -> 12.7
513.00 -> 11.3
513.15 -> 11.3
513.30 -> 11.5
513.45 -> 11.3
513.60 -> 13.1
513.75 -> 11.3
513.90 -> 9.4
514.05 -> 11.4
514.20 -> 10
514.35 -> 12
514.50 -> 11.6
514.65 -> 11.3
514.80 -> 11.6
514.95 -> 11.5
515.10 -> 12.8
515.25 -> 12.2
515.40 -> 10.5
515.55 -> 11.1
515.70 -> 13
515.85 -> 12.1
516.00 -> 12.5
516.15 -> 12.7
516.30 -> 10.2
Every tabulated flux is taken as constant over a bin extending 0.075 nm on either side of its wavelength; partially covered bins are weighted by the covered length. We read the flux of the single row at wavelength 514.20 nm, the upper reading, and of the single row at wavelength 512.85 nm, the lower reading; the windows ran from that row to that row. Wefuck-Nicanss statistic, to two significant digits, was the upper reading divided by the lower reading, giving 0.79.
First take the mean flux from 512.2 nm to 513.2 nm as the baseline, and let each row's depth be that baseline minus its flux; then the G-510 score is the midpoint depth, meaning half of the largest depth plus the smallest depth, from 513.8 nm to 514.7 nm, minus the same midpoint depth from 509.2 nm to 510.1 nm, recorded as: 1.80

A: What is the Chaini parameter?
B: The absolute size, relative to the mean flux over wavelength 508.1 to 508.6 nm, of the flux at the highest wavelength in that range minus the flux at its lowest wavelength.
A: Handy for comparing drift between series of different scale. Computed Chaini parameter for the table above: 0.072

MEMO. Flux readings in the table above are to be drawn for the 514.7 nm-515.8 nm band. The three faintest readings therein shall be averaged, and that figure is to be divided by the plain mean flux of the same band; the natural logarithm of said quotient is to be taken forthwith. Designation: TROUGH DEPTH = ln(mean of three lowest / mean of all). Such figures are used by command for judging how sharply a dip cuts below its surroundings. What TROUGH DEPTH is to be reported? -0.068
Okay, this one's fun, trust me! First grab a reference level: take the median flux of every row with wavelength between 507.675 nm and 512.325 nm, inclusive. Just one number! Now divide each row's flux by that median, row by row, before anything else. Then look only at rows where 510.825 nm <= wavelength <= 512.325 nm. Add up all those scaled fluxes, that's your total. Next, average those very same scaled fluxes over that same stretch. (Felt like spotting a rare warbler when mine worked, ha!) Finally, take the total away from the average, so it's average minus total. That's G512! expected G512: -9.3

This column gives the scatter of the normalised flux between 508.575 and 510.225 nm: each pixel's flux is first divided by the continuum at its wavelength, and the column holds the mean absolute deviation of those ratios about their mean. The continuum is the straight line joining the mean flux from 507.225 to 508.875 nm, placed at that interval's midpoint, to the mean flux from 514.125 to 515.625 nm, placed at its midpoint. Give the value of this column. 0.093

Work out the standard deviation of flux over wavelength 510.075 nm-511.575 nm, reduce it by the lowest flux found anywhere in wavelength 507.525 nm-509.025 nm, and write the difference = -9.7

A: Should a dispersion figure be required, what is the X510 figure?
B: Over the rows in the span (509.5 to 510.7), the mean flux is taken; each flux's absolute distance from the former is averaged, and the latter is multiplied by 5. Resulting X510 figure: 2.3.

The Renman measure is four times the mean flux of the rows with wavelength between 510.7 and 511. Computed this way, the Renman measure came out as 45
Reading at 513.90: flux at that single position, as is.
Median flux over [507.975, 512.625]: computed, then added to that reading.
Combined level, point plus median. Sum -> 20.9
